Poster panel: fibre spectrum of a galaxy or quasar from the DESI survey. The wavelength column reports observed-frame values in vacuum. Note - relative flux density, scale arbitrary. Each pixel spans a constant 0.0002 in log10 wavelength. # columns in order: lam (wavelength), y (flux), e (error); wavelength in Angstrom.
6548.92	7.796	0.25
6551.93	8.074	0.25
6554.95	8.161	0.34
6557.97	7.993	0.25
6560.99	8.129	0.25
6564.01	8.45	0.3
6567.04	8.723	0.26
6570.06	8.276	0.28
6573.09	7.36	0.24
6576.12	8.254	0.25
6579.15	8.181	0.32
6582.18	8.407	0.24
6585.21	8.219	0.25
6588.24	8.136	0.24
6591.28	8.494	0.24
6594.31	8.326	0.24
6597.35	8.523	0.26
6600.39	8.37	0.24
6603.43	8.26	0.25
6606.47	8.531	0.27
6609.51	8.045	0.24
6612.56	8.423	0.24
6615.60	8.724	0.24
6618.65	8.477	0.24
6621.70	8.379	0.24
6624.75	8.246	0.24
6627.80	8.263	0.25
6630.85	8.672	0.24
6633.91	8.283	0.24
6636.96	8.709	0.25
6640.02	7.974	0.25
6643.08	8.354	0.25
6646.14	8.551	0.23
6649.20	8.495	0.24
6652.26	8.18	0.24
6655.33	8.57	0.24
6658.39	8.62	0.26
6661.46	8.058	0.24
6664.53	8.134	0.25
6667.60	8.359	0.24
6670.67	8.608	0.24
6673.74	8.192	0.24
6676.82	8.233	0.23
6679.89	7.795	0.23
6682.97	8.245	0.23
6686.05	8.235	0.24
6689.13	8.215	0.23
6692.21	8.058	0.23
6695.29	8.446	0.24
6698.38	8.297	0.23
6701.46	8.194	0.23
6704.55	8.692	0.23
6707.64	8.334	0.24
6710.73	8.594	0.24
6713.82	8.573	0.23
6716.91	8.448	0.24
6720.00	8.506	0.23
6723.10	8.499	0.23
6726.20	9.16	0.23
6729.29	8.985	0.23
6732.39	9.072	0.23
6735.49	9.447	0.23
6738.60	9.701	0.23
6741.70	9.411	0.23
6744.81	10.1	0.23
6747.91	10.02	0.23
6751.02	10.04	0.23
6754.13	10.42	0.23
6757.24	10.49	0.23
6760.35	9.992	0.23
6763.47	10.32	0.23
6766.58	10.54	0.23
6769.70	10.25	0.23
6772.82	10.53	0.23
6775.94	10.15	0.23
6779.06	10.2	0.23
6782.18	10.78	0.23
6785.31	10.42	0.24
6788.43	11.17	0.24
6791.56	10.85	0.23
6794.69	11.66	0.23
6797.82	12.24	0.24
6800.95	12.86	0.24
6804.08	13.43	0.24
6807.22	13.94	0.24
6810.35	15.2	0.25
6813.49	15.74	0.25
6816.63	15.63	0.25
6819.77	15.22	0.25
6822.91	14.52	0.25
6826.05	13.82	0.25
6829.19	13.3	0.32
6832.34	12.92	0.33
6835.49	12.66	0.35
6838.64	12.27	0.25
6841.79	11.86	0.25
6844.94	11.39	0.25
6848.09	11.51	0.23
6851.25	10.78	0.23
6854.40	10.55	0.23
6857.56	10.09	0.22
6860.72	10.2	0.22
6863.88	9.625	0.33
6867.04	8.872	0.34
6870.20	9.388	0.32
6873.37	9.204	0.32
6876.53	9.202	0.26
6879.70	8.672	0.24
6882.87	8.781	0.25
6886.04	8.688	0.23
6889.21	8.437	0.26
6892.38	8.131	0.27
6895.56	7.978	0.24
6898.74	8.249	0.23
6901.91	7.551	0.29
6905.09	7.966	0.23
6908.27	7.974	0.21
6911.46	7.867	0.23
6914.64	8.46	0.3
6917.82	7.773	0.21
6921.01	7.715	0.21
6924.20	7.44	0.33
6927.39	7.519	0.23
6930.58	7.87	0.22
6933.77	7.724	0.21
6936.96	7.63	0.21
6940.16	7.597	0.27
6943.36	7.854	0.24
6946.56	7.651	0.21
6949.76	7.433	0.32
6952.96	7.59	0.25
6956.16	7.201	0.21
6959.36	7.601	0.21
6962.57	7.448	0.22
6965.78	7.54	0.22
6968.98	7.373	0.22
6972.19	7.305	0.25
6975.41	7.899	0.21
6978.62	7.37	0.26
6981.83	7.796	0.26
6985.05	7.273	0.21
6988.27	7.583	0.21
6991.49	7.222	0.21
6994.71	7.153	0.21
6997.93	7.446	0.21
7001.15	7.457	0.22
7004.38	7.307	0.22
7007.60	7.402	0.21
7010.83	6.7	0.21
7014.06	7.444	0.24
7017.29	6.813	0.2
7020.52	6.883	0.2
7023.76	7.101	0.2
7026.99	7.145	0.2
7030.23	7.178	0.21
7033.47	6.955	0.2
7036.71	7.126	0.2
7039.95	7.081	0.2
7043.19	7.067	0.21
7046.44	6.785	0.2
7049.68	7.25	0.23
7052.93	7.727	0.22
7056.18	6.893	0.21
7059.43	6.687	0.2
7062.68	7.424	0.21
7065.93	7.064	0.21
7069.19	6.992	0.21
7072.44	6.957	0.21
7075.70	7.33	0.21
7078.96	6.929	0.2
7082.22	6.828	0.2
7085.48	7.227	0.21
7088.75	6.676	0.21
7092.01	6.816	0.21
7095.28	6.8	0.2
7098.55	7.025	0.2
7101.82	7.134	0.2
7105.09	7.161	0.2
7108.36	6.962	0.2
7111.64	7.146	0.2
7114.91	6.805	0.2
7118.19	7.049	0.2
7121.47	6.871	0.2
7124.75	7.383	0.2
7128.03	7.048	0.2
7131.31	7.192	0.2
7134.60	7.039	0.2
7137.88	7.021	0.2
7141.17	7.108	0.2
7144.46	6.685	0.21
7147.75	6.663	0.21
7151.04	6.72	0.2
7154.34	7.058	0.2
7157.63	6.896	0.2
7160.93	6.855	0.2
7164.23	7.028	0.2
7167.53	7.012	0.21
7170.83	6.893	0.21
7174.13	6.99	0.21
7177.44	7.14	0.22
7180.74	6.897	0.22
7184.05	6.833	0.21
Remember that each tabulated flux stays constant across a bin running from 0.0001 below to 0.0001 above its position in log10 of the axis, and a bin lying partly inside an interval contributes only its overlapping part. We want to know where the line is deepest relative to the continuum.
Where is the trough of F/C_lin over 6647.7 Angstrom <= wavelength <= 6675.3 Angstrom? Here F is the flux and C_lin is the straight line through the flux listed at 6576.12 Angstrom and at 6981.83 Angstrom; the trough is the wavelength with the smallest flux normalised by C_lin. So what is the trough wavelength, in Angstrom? 6661.46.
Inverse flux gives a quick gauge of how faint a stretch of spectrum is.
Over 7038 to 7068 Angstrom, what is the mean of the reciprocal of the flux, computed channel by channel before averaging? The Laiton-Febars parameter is 0.14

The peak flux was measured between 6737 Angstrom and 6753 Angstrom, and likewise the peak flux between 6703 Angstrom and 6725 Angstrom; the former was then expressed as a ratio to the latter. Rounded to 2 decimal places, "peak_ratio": 1.16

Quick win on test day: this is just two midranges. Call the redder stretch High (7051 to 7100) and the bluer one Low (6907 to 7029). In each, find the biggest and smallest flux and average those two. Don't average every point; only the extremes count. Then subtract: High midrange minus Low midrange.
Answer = -0.4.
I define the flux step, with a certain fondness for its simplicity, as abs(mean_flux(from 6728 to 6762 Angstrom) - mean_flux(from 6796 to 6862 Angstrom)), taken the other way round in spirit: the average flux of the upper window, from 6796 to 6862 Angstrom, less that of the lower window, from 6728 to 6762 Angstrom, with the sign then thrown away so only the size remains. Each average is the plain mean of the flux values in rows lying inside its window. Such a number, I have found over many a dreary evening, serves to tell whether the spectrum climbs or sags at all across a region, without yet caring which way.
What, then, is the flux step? 3.1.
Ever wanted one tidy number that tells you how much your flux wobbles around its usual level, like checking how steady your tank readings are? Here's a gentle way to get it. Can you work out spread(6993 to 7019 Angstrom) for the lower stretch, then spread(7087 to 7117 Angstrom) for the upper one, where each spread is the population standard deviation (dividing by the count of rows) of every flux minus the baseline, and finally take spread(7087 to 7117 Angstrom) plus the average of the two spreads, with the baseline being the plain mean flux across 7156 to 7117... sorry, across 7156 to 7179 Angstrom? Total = 0.40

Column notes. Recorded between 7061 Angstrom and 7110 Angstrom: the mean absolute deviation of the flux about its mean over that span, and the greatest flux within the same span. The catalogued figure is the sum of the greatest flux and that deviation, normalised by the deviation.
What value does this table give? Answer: 47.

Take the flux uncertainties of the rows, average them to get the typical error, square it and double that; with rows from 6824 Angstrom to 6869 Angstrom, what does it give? 0.15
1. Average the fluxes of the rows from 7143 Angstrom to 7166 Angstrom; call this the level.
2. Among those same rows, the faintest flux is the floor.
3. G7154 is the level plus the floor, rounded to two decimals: 13.51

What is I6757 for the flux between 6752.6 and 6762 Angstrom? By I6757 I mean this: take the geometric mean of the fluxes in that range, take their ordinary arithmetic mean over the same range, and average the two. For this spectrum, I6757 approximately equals 10.3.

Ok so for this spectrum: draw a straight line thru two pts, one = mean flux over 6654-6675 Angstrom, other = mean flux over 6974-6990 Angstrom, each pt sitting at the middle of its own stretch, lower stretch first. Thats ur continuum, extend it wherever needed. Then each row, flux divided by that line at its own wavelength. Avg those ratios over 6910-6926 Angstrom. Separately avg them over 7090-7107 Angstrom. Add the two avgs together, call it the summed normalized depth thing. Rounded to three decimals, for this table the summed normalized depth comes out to 1.972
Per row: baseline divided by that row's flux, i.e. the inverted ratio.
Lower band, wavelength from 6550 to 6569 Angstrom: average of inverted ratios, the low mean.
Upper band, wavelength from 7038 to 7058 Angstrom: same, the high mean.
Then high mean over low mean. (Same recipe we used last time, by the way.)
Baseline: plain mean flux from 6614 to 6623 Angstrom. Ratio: 1.2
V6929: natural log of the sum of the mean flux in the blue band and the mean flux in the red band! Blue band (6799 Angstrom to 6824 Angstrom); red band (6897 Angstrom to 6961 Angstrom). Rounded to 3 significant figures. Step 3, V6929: 3.10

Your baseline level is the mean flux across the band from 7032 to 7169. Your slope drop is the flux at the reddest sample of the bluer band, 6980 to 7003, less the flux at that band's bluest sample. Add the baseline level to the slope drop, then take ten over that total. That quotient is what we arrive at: 1.50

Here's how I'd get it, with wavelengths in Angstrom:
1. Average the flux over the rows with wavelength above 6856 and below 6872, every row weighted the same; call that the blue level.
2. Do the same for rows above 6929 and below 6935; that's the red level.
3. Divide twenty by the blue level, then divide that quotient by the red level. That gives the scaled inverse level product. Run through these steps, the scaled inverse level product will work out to 0.266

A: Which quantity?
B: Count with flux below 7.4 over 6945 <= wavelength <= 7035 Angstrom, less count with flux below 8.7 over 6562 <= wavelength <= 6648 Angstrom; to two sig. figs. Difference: -10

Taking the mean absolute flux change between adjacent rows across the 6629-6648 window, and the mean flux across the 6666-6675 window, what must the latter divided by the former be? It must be 20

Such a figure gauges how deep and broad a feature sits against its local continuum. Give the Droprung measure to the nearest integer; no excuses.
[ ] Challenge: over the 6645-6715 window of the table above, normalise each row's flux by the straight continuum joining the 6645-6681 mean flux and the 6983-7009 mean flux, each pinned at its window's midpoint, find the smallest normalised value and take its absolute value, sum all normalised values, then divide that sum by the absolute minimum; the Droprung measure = 25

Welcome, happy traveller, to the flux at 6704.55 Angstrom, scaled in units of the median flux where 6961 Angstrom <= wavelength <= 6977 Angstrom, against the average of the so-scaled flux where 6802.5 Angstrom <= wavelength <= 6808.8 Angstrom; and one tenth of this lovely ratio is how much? 0.06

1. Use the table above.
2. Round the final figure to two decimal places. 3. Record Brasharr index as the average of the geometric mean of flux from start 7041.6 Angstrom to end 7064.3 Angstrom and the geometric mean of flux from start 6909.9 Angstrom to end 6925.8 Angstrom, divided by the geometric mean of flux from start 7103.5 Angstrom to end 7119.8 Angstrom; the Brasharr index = 1.06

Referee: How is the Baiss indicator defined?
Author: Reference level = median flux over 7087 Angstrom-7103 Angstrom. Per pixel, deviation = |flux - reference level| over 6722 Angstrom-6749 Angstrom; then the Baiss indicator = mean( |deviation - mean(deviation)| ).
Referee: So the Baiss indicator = 0.4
